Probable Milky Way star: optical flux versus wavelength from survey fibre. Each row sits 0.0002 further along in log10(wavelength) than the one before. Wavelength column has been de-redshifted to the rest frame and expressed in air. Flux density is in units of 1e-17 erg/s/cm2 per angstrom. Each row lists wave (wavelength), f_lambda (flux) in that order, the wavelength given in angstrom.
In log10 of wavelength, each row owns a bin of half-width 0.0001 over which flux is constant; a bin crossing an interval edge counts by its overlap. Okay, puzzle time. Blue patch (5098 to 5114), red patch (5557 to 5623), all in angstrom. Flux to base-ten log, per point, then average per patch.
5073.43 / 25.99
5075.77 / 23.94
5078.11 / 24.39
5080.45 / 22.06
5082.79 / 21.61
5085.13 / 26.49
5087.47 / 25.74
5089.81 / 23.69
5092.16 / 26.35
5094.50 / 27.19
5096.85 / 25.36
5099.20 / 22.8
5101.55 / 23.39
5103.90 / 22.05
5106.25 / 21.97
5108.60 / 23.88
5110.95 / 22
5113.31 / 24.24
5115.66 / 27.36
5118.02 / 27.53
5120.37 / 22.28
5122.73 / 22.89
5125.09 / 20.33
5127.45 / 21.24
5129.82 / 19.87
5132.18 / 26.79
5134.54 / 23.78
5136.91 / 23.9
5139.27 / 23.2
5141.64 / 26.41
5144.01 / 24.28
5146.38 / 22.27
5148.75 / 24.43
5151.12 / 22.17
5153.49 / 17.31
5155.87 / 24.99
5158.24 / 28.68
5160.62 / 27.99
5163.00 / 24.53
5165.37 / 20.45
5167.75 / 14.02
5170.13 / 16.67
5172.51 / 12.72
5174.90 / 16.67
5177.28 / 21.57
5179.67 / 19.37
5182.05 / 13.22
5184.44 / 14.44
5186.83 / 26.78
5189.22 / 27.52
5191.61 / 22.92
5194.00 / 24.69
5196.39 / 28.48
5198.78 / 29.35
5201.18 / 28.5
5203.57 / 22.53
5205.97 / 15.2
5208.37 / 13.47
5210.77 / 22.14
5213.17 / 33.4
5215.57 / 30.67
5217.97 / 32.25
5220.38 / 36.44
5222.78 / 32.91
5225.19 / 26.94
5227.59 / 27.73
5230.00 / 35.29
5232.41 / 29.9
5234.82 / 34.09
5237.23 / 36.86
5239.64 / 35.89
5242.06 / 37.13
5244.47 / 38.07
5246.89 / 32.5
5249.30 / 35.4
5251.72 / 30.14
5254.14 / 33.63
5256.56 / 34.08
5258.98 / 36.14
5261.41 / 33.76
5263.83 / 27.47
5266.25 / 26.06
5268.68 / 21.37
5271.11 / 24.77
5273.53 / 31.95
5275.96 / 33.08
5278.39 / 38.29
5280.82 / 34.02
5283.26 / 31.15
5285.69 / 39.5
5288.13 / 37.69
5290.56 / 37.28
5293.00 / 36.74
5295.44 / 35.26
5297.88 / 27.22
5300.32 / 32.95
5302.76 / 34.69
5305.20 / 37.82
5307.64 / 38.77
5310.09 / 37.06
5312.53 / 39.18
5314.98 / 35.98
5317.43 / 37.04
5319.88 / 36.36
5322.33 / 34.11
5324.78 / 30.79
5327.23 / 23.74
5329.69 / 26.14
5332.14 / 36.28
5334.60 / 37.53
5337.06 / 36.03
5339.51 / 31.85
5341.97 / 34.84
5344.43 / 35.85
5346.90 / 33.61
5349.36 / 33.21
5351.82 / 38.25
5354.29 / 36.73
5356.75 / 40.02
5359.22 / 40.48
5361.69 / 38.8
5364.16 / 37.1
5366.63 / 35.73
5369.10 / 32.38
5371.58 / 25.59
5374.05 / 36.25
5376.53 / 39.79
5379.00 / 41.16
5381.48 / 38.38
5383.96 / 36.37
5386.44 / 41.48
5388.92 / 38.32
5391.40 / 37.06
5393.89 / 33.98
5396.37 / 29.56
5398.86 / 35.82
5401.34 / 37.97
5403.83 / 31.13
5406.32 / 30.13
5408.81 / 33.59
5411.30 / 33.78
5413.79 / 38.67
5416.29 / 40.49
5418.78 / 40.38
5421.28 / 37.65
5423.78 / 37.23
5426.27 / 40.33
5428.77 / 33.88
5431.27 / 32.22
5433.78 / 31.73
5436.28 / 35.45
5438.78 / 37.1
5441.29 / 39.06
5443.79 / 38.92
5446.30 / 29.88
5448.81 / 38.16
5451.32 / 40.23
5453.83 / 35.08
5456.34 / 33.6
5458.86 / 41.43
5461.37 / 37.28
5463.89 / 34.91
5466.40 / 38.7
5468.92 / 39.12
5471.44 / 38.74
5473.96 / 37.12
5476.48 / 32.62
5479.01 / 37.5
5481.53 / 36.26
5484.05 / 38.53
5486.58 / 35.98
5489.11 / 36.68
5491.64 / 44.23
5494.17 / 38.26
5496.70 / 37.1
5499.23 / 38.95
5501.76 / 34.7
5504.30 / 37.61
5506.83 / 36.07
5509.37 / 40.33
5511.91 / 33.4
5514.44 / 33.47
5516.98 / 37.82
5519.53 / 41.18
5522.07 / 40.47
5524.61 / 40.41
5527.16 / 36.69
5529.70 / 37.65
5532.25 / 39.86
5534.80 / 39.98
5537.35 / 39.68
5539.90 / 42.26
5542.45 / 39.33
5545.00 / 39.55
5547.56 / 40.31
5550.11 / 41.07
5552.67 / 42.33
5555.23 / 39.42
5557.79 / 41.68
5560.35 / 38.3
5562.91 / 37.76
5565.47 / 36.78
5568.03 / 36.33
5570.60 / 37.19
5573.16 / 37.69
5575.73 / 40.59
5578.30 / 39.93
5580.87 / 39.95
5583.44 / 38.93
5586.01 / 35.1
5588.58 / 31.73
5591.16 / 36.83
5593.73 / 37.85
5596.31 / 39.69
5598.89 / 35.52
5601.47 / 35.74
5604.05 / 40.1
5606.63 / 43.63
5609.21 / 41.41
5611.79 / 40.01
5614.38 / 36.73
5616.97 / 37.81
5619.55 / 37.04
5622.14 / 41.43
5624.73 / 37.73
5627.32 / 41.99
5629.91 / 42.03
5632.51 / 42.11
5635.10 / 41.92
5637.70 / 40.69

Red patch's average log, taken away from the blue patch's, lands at -0.22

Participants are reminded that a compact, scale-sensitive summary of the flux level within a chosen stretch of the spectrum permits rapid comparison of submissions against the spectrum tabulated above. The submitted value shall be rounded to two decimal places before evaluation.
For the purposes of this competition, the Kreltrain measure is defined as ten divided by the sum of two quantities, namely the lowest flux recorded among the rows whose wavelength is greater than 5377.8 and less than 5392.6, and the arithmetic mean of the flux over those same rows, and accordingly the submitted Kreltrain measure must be 0.13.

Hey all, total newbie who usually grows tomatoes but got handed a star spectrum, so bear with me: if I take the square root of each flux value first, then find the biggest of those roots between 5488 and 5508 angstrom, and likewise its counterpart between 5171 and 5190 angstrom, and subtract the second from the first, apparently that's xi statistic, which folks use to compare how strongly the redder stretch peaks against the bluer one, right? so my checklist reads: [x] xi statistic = 1.4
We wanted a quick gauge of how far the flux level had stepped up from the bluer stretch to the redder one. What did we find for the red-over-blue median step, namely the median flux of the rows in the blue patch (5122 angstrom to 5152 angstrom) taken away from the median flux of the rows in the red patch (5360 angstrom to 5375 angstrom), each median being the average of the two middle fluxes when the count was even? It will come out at 13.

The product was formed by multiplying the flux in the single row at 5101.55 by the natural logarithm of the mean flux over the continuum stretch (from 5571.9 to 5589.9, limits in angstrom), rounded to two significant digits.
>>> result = 85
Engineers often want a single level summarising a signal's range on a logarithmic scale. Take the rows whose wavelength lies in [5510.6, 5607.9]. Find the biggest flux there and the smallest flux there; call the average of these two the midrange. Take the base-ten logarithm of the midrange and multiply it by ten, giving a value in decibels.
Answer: 15.8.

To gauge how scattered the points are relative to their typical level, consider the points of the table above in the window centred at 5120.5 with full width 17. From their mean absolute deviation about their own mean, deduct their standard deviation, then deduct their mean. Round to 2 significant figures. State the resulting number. -24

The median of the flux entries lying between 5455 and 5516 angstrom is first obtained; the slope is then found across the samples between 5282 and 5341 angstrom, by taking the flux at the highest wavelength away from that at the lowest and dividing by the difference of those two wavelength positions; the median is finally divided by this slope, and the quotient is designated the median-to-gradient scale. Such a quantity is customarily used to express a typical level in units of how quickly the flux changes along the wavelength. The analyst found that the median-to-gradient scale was 2989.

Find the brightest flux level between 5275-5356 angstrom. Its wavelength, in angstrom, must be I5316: 5285.69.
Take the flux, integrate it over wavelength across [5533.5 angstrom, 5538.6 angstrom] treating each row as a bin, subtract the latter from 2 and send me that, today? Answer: -201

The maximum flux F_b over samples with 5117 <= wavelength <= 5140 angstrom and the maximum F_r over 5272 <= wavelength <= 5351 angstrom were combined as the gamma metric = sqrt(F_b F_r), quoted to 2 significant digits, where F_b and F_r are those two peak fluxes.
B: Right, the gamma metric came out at 33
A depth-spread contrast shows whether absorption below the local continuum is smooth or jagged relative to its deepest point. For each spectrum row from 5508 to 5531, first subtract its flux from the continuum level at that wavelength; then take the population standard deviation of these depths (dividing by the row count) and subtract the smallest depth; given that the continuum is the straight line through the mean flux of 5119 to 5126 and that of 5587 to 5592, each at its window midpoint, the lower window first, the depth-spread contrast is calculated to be 12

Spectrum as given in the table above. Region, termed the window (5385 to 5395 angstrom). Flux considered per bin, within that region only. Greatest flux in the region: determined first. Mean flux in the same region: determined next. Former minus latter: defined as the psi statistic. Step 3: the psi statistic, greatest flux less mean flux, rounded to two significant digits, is 3.8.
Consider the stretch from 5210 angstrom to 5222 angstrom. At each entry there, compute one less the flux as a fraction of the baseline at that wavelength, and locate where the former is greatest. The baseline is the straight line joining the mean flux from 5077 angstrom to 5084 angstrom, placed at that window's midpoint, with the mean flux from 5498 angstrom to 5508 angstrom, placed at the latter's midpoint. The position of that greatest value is 5210.77 angstrom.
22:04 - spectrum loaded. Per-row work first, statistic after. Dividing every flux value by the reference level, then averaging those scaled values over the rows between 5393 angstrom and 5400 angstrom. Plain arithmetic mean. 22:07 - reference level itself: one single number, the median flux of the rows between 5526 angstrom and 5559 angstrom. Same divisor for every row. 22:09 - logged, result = 0.83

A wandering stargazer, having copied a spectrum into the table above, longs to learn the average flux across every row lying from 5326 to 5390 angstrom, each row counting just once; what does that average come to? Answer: 36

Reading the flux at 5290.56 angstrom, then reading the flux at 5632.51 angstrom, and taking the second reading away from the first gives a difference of -4.8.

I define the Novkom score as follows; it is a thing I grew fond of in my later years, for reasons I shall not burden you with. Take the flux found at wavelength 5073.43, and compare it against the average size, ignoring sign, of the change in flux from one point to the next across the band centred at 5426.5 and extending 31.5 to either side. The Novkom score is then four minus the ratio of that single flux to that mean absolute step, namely -4.3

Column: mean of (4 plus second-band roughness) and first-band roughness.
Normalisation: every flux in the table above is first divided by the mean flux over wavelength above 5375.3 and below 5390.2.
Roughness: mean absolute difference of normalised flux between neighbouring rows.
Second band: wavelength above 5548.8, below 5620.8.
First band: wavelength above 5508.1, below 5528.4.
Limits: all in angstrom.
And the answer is 2.06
